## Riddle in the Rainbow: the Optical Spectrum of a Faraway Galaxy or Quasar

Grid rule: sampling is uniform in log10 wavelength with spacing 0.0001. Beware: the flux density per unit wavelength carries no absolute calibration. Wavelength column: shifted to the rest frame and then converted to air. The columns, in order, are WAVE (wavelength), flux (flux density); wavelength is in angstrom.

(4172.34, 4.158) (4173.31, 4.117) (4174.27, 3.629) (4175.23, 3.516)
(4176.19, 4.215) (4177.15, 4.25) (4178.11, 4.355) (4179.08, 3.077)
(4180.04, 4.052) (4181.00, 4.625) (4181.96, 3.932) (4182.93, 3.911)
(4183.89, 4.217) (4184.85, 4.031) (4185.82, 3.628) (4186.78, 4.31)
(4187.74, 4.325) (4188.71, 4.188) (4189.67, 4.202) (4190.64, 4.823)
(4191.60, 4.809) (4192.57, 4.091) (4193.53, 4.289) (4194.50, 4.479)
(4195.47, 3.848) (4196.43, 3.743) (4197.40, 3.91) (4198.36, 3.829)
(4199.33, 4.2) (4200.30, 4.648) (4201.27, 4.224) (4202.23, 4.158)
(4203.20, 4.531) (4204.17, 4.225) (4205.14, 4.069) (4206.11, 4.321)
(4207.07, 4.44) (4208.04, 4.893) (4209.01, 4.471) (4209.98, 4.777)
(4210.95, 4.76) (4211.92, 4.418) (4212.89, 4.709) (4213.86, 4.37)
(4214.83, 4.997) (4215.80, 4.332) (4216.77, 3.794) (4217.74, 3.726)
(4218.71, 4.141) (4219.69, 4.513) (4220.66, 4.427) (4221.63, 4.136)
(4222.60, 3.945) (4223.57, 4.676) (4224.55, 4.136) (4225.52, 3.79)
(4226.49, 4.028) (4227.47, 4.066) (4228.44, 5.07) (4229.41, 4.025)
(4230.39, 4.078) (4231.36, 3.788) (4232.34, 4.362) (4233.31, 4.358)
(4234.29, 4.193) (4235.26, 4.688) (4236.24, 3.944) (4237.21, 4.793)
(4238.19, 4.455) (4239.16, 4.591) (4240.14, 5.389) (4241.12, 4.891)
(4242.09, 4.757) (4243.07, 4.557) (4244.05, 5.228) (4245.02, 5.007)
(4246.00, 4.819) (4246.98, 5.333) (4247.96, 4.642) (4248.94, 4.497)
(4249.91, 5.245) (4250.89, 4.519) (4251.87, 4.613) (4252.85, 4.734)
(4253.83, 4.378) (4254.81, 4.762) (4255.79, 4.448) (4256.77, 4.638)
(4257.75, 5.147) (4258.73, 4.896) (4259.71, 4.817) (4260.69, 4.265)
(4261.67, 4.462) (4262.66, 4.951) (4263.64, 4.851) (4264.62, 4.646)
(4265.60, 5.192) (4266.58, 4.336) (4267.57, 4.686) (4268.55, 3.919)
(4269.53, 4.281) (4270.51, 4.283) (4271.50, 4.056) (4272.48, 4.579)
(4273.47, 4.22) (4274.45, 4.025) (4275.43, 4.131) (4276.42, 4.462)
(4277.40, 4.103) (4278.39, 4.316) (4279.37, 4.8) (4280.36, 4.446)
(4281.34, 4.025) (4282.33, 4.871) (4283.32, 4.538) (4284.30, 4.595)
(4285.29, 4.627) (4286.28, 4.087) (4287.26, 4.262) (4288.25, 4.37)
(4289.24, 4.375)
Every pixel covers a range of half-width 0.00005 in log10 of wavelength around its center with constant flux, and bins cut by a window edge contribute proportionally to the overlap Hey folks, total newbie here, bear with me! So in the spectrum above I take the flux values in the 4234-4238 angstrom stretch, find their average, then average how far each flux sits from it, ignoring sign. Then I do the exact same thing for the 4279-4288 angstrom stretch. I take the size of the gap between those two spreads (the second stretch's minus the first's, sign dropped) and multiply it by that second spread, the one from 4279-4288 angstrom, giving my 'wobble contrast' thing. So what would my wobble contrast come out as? 0.023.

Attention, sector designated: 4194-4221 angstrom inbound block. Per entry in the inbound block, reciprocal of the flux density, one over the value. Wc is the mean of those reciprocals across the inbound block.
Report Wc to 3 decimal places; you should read 0.233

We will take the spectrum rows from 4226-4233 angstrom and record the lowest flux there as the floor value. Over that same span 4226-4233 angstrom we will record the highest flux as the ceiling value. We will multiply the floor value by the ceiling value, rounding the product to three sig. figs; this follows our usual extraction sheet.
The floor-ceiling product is 19.2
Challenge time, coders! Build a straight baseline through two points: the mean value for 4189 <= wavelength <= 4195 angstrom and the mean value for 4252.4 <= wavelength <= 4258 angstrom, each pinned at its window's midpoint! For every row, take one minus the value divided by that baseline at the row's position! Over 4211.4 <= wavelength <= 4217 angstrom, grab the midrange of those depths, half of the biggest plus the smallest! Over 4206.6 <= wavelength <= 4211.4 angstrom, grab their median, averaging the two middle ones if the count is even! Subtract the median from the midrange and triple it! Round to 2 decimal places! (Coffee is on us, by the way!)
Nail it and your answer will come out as 0.25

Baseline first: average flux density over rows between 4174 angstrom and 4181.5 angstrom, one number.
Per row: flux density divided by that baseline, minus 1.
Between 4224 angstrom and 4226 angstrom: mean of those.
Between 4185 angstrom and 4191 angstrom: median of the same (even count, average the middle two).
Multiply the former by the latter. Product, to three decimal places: 0.000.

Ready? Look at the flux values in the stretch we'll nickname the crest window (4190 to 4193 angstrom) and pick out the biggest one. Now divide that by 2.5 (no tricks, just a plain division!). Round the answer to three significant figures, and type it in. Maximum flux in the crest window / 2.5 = 1.93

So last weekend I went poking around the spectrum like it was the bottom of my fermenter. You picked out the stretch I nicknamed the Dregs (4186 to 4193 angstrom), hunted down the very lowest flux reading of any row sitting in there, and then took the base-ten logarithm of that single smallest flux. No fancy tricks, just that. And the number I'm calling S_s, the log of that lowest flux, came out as 0.61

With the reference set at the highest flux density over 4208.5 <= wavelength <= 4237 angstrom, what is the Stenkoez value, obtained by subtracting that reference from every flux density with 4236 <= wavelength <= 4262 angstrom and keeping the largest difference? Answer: 0.32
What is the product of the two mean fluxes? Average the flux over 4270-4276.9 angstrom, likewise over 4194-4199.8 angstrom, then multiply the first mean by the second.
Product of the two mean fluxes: 17.0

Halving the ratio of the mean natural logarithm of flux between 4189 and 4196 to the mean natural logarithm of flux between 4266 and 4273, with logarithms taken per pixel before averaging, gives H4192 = 0.50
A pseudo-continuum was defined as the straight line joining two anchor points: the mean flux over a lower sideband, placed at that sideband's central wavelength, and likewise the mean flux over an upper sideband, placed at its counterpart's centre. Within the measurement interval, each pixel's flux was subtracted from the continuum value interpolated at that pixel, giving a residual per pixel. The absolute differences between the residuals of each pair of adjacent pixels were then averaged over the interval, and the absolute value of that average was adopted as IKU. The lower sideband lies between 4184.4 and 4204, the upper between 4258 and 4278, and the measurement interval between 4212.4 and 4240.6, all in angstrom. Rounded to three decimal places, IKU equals 0.428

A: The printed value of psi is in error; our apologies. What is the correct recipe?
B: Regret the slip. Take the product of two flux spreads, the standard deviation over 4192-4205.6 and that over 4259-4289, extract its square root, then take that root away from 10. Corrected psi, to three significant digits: 9.71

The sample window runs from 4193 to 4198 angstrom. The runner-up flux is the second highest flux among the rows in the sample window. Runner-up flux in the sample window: 4.289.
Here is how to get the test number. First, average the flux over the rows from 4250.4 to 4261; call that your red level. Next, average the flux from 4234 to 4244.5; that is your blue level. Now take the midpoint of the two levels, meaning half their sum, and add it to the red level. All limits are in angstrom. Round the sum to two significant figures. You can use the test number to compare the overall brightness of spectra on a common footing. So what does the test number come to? 9.3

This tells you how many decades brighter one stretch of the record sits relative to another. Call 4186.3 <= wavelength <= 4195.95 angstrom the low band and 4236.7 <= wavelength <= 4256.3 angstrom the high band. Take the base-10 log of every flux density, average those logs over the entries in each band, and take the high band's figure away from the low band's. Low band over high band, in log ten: -0.04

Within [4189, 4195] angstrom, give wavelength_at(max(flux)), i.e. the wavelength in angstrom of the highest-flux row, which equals 4190.64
